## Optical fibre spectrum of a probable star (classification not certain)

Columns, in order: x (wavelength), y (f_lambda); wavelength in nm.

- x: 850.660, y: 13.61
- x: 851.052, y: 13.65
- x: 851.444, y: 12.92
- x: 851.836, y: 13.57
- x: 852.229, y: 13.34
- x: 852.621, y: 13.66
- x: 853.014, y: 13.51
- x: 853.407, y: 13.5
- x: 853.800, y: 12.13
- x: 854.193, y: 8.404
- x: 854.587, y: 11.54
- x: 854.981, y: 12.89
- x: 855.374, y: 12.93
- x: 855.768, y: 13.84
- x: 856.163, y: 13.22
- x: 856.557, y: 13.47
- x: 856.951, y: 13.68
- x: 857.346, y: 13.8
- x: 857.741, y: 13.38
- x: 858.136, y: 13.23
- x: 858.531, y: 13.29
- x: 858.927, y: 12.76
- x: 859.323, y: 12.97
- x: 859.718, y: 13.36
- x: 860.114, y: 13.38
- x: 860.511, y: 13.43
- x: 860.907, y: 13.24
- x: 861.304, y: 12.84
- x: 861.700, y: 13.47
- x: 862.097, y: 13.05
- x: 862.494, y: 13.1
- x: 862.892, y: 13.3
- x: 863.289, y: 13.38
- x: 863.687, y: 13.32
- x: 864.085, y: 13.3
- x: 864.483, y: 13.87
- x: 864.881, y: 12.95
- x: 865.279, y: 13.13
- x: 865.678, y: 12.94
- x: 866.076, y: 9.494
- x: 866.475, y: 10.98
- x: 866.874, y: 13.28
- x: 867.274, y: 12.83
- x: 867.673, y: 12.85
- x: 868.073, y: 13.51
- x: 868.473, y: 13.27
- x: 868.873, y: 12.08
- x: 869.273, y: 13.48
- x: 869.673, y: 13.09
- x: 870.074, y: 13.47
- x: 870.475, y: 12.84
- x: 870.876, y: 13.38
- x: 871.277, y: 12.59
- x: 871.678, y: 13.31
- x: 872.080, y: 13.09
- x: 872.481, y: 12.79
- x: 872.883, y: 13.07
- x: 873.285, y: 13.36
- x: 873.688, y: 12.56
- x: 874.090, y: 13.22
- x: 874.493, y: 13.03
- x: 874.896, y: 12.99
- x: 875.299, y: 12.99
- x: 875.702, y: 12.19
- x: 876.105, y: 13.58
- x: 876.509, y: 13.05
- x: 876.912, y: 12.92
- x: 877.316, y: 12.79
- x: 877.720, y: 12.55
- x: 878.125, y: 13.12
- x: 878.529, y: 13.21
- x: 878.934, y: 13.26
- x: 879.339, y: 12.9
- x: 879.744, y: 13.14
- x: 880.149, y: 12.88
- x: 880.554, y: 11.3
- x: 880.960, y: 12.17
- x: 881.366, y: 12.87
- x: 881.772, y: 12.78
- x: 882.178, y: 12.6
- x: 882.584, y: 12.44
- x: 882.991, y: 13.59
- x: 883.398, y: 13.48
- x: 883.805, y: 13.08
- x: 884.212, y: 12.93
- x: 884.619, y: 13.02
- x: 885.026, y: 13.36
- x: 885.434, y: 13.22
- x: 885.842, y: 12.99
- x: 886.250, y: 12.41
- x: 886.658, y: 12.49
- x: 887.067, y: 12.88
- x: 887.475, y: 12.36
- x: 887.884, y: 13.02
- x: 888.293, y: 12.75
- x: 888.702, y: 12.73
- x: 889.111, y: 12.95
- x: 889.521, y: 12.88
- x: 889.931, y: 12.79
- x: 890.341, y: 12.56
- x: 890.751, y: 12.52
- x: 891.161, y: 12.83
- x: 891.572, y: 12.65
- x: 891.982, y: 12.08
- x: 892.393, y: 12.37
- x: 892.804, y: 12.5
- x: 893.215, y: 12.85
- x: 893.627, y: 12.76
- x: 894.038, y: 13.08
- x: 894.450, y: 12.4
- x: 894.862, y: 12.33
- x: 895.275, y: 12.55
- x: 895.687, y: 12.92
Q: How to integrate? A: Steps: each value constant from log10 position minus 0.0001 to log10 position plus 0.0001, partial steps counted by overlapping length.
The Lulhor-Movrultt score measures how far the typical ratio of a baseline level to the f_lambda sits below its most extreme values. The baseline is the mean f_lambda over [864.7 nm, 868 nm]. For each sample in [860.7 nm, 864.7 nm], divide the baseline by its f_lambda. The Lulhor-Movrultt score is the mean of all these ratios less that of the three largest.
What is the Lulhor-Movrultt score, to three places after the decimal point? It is -0.020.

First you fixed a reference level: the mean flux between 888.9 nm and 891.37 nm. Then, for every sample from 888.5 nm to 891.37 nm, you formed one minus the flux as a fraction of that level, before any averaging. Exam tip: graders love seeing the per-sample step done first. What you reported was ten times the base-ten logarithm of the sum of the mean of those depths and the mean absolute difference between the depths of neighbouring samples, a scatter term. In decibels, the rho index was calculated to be -19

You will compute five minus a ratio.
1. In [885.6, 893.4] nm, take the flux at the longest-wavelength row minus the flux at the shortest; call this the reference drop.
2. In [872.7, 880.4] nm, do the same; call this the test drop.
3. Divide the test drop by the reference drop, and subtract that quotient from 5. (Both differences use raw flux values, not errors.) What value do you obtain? 3.6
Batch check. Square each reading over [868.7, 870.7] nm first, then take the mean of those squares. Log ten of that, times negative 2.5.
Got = -5.57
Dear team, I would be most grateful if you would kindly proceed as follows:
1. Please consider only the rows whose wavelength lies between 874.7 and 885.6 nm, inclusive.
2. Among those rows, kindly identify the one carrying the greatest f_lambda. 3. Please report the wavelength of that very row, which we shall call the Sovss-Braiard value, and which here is 882.991 nm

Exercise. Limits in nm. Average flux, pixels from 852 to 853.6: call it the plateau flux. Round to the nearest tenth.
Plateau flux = 13.5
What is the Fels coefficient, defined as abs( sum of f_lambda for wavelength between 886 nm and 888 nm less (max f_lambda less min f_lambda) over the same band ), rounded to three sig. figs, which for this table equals 62.5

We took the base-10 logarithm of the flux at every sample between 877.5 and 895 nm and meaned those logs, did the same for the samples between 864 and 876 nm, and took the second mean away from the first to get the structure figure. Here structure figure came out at 0.00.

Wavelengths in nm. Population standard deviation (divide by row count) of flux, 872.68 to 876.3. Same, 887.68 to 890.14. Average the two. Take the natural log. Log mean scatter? -1.4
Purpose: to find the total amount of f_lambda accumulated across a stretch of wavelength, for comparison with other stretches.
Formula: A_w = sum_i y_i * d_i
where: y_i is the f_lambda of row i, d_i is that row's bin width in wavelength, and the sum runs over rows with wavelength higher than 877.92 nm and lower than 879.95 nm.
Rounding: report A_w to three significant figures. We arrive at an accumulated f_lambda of 26.6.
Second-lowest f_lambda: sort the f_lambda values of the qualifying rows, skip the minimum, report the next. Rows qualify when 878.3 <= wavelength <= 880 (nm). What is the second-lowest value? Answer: 13.14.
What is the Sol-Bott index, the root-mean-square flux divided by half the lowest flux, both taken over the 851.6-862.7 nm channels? 3.1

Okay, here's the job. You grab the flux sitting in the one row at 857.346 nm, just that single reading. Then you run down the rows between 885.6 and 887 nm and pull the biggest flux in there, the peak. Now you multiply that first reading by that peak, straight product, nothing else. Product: 179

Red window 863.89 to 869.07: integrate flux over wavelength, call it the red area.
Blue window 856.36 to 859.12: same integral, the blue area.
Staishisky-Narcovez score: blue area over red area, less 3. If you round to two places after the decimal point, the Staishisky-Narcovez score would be -2.44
